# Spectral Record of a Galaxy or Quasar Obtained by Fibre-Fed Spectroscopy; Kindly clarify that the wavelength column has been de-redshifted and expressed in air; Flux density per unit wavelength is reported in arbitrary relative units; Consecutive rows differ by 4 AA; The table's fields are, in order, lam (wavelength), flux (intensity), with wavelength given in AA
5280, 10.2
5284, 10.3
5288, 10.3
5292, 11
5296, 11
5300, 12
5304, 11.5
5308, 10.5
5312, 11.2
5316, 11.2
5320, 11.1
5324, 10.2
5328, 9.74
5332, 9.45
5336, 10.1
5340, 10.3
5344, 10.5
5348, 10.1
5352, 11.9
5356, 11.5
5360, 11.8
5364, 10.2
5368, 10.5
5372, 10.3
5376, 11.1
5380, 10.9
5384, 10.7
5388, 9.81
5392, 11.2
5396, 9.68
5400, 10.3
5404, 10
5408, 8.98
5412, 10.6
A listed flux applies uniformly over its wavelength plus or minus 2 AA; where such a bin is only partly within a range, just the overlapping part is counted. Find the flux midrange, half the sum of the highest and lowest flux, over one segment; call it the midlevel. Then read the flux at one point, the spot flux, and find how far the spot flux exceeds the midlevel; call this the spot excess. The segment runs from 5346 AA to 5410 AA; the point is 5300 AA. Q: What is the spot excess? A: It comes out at 1.6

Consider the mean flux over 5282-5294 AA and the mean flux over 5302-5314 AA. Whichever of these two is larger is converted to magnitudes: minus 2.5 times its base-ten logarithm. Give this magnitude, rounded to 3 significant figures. -2.61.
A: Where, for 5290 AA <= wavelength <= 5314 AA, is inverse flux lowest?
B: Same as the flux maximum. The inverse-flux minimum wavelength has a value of 5300 AA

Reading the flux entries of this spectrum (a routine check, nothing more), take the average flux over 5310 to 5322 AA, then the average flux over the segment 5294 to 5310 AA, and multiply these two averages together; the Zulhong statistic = 126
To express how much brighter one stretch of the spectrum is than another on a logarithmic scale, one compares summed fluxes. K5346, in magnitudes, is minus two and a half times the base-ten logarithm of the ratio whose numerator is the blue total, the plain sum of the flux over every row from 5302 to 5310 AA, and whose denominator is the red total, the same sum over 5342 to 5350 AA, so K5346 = -0.07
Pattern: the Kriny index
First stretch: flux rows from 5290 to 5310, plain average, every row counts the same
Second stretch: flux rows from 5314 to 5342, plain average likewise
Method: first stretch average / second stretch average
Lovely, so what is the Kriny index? 1.09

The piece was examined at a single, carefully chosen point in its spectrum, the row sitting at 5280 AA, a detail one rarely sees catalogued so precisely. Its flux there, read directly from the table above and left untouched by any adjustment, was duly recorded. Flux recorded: 10.2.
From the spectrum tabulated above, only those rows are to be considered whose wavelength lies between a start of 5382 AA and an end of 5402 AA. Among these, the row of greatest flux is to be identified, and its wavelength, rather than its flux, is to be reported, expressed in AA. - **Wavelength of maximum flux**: 5392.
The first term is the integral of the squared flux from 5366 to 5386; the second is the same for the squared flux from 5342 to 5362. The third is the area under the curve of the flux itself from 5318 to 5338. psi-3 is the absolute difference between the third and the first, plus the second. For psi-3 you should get 4590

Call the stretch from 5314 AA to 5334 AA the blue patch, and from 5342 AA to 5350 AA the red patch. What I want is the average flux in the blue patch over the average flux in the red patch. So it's 1.00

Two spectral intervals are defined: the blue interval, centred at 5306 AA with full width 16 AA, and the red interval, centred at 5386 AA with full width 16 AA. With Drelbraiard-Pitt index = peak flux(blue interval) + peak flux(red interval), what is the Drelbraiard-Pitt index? 23.2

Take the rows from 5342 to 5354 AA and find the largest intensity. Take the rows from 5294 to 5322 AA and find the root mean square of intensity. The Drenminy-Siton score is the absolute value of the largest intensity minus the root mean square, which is 0.68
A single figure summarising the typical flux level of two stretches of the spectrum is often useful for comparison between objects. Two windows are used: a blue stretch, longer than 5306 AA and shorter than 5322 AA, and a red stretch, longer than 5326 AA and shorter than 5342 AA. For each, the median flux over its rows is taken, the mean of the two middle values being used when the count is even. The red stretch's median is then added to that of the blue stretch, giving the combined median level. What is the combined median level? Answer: 21.1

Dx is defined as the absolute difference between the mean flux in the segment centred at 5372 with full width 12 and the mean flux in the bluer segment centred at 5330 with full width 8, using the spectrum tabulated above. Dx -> 1.0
